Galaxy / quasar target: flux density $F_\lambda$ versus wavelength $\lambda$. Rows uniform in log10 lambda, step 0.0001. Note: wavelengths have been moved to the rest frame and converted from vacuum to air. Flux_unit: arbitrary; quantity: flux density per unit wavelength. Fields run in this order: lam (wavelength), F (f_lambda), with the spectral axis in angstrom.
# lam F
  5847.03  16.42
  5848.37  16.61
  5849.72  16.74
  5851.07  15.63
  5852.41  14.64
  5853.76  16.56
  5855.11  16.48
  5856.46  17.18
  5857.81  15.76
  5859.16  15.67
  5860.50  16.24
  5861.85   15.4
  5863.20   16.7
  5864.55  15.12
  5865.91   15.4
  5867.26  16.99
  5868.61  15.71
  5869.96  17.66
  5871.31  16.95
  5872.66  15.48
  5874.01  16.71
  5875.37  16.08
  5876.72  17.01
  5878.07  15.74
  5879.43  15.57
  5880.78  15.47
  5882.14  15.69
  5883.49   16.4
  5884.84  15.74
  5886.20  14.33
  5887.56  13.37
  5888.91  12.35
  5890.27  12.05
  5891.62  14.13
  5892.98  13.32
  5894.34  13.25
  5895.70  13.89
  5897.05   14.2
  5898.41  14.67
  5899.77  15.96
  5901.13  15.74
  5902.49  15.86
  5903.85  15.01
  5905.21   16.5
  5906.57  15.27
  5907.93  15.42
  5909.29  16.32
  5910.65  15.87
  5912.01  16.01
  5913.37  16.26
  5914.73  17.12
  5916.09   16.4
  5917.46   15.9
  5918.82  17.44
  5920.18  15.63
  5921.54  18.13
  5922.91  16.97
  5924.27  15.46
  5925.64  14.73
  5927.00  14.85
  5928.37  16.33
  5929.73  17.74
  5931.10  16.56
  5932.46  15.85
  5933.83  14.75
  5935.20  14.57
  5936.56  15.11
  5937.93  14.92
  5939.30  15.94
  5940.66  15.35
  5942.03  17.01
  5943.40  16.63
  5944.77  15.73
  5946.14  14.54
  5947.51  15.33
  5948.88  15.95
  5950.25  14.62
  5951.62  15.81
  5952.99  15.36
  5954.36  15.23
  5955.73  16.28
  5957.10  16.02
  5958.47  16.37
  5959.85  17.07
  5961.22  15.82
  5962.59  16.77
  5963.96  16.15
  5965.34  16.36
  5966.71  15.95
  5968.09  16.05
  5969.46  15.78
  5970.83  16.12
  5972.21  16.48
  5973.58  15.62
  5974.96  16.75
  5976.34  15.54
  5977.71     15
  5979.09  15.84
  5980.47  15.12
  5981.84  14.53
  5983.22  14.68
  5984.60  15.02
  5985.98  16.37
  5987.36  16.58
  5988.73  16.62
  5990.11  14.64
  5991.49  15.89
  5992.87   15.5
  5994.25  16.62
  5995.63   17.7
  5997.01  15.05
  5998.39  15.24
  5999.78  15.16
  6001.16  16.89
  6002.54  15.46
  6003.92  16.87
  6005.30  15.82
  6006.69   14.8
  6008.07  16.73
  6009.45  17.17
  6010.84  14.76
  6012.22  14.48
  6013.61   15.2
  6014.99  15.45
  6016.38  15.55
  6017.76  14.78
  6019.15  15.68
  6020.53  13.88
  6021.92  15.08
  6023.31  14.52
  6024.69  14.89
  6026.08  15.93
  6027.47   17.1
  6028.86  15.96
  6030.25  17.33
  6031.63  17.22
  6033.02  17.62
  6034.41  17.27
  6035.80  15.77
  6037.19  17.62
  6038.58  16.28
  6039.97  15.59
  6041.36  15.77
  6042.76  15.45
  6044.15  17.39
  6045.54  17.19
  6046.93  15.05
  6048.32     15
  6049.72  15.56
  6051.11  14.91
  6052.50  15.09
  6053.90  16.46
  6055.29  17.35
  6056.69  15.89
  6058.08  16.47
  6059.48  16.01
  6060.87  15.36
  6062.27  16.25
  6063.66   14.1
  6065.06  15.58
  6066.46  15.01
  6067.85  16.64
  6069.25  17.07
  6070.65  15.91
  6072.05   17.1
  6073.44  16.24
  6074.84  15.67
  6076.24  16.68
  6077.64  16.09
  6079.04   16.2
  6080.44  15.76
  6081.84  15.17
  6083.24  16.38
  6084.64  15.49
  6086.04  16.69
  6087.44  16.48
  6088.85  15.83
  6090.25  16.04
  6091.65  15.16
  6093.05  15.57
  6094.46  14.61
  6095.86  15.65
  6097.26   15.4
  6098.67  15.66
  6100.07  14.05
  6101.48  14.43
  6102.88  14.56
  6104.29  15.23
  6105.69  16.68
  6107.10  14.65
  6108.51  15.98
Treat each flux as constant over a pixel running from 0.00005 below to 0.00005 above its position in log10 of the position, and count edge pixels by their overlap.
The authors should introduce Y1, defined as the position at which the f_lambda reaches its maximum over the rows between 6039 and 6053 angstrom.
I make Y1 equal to 6044.15 angstrom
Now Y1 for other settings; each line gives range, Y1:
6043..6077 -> 6044.15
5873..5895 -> 5876.72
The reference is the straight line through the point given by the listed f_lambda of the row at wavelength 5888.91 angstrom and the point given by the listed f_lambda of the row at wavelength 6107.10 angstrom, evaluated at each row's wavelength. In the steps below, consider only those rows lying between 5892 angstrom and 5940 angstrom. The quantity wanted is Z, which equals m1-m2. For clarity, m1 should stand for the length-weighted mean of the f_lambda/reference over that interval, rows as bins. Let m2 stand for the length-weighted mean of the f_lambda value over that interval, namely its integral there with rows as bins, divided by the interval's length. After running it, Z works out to -14.4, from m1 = 1.24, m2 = 15.6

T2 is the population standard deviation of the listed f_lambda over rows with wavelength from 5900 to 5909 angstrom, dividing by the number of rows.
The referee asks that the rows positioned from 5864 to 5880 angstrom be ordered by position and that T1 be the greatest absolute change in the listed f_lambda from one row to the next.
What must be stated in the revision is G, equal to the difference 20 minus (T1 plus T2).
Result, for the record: 17.6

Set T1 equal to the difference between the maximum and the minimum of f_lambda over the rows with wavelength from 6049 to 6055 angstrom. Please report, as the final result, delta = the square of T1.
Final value 2.4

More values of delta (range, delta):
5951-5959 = 1.3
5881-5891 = 18.9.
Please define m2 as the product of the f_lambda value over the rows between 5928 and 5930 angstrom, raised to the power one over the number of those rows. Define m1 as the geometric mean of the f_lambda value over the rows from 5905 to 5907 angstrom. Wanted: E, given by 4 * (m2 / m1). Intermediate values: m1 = 15.9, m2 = 17.0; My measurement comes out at 4.3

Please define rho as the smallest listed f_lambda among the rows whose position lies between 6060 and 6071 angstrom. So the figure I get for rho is 14.1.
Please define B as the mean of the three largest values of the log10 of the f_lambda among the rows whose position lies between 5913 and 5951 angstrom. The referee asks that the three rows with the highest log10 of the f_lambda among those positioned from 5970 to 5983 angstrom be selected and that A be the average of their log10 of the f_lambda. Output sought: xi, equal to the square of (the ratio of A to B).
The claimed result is 0.95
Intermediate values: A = 1.22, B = 1.25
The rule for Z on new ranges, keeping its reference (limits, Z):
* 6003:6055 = -14.7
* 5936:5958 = -14.4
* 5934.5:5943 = -14.3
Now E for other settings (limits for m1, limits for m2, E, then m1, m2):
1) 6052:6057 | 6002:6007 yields 3.9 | 16.2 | 15.7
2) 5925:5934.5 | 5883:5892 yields 3.5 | 15.8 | 14.0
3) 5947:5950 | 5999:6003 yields 4.0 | 15.6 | 15.8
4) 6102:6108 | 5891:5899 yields 3.6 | 15.3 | 13.9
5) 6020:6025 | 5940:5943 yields 4.4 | 14.6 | 16.2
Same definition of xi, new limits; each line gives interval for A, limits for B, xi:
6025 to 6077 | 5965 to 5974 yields 1.05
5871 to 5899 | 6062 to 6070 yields 1.01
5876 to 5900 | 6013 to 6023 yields 1.04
